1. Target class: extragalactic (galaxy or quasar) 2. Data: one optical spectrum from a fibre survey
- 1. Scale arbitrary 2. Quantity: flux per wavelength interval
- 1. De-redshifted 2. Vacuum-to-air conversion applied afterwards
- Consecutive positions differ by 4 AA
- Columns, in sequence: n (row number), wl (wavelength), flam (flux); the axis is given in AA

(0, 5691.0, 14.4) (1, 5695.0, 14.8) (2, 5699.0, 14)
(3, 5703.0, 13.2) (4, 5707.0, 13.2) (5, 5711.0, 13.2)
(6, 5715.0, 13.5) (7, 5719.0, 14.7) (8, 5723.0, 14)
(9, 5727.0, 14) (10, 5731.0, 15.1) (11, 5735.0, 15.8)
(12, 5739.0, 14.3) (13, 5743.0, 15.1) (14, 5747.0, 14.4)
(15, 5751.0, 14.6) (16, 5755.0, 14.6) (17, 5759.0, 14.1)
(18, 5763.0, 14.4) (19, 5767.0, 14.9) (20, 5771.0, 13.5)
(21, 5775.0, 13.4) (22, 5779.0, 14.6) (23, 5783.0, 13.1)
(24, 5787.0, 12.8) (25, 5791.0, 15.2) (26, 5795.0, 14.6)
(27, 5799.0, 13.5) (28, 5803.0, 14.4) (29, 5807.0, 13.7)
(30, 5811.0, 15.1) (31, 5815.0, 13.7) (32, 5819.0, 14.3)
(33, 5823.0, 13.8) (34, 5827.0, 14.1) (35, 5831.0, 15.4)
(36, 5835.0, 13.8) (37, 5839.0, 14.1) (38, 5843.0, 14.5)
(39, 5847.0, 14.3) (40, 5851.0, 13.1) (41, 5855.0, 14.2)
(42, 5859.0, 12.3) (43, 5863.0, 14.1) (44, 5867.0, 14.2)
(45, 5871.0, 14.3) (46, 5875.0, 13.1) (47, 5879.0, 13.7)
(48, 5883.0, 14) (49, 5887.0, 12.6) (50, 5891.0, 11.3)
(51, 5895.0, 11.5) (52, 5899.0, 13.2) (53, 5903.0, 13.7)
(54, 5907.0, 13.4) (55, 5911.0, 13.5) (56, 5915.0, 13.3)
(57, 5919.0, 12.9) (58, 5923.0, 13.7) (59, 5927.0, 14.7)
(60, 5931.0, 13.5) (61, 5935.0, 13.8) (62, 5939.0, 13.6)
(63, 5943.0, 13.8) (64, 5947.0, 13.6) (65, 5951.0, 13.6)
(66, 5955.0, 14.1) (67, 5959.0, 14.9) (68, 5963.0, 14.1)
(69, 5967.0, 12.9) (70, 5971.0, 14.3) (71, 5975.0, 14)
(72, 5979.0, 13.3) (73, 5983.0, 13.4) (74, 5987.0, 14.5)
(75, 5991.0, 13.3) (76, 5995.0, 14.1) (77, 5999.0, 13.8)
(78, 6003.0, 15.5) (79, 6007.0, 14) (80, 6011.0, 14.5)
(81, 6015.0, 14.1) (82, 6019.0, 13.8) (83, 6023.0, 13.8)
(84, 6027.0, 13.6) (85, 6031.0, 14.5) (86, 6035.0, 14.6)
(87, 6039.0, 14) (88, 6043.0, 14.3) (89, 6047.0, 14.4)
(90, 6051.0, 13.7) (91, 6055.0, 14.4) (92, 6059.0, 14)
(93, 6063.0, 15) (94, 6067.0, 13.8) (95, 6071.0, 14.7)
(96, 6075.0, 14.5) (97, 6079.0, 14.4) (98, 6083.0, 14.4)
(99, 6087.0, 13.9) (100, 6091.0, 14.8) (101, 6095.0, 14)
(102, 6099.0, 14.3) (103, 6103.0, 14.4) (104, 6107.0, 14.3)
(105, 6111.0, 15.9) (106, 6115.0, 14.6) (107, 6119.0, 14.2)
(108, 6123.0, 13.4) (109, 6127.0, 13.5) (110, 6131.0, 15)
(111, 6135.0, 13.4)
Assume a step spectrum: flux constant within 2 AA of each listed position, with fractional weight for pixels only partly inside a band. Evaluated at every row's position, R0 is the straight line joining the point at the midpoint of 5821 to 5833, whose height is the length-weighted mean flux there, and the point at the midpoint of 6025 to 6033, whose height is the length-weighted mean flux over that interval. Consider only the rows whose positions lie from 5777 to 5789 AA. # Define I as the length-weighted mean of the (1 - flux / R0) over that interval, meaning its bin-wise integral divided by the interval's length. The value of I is 0.07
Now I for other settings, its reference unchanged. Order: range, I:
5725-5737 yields -0.02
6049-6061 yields 0.00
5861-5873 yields 0.01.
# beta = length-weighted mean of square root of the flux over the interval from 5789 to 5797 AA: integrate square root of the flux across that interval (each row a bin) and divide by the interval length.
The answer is 3.86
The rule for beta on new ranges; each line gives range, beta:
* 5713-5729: 3.75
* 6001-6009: 3.84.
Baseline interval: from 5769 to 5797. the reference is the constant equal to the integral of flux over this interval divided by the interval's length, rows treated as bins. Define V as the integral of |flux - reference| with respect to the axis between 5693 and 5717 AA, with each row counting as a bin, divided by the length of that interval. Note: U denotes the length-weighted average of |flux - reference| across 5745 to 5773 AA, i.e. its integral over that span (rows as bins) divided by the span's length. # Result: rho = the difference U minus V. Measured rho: 0.00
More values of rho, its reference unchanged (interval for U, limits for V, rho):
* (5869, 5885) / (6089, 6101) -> -0.11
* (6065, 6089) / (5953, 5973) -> -0.14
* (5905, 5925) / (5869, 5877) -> -0.07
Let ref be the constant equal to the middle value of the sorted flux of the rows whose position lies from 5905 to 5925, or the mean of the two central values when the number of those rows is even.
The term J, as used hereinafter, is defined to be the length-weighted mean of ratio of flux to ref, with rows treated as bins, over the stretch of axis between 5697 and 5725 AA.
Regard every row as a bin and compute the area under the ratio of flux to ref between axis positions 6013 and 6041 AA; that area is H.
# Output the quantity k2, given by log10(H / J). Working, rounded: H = 29.4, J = 1.02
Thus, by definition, 1.46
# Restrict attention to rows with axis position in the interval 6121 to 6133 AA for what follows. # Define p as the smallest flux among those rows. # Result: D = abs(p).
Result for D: 13.4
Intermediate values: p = 13.4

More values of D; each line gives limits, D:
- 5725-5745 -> 14.0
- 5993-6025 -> 13.8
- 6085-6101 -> 13.9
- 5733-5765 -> 14.1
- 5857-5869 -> 12.3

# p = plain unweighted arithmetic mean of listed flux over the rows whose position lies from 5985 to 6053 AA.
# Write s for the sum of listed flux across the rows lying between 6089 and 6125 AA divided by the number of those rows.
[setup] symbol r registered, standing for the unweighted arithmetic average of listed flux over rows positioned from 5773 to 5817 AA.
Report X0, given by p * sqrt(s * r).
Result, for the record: 201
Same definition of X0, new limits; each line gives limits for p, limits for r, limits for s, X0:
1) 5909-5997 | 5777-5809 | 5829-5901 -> 189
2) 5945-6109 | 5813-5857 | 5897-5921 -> 194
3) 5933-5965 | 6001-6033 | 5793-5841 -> 198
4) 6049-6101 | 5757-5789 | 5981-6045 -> 200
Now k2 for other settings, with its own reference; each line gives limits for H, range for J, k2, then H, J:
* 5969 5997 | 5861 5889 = 1.45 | 28.9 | 1.02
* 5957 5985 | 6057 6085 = 1.43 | 28.9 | 1.07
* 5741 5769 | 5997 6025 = 1.46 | 30.5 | 1.06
